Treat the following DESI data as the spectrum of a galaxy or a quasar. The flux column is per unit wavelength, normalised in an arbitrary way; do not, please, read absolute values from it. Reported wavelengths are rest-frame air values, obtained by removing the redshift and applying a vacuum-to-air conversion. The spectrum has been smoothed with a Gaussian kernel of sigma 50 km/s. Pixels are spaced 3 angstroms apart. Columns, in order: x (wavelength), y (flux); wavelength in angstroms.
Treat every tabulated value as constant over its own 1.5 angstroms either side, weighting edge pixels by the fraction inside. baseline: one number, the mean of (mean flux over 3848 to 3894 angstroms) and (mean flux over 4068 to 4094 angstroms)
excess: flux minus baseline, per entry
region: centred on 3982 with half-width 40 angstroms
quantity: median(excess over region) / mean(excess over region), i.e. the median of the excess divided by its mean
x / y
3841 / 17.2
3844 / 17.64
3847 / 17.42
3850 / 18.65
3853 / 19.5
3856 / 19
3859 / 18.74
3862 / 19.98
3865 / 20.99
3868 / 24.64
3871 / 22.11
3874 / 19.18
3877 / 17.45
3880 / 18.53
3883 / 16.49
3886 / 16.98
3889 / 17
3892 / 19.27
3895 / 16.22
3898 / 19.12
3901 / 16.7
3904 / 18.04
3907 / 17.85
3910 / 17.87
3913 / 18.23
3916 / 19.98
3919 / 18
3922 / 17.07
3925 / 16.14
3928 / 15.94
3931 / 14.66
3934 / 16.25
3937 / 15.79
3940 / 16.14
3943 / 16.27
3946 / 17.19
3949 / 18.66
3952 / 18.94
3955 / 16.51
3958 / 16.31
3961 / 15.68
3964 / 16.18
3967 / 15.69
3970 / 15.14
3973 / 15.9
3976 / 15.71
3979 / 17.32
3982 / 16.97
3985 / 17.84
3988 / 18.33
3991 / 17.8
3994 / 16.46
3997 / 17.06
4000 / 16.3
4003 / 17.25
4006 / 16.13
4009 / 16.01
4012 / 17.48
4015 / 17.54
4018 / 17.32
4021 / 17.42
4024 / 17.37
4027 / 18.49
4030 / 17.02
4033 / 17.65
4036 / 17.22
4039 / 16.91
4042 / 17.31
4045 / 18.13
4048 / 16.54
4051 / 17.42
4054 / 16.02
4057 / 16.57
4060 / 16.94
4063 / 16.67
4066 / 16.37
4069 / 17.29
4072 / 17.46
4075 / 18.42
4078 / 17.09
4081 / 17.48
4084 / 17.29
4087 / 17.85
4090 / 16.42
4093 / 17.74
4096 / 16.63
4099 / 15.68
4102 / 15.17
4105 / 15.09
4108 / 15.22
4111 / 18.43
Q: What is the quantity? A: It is 0.93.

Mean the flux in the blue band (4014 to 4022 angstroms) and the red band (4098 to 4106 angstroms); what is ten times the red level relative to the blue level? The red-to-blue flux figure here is 8.8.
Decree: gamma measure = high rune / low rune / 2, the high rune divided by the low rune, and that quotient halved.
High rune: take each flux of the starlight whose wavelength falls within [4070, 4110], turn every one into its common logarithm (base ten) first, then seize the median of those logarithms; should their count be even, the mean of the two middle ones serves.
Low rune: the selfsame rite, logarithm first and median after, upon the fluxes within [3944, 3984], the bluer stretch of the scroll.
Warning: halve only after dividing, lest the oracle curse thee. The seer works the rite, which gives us 0.508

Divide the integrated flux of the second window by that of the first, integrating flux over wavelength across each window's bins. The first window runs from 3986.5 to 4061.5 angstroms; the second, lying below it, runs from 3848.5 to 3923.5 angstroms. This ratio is 1.1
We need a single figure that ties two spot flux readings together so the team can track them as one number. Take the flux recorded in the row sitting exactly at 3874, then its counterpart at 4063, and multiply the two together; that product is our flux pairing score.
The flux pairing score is 320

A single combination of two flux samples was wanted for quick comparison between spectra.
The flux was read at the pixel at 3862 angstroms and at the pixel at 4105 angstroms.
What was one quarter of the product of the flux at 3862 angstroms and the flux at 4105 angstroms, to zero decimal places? 75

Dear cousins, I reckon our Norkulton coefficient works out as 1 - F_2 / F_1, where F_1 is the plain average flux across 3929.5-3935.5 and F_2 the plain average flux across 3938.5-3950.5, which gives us -0.10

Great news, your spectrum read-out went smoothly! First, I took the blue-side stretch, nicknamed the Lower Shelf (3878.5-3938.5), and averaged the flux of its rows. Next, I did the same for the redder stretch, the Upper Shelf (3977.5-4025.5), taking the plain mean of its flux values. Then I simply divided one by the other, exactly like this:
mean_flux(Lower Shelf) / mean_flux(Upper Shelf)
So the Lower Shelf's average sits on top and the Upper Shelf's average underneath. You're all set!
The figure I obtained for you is 1.01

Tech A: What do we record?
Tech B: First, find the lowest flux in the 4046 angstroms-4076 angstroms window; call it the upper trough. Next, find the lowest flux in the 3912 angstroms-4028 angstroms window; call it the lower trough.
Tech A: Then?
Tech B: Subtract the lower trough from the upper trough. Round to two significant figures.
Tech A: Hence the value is 1.4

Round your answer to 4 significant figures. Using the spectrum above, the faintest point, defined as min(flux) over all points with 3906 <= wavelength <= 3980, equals 14.66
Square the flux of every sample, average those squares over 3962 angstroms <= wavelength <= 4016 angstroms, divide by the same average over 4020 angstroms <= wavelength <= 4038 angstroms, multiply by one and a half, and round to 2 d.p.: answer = 1.37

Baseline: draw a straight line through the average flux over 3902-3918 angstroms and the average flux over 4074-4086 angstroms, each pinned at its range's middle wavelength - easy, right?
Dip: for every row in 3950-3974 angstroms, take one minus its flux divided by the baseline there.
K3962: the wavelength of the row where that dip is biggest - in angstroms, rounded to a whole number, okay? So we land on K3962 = 3970 angstroms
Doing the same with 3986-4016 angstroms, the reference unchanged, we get 4009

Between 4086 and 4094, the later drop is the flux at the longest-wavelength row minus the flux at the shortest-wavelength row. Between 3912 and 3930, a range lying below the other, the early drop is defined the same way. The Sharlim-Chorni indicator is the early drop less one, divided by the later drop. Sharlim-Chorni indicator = 30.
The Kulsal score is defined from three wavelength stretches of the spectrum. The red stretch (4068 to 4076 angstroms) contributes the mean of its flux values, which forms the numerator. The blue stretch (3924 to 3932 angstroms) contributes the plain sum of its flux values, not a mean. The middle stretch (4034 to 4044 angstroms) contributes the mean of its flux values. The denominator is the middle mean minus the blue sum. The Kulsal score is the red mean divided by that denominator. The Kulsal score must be -0.60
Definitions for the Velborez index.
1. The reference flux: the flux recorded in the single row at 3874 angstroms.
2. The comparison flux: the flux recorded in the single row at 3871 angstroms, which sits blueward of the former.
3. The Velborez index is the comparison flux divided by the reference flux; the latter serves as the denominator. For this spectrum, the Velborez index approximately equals 1.15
